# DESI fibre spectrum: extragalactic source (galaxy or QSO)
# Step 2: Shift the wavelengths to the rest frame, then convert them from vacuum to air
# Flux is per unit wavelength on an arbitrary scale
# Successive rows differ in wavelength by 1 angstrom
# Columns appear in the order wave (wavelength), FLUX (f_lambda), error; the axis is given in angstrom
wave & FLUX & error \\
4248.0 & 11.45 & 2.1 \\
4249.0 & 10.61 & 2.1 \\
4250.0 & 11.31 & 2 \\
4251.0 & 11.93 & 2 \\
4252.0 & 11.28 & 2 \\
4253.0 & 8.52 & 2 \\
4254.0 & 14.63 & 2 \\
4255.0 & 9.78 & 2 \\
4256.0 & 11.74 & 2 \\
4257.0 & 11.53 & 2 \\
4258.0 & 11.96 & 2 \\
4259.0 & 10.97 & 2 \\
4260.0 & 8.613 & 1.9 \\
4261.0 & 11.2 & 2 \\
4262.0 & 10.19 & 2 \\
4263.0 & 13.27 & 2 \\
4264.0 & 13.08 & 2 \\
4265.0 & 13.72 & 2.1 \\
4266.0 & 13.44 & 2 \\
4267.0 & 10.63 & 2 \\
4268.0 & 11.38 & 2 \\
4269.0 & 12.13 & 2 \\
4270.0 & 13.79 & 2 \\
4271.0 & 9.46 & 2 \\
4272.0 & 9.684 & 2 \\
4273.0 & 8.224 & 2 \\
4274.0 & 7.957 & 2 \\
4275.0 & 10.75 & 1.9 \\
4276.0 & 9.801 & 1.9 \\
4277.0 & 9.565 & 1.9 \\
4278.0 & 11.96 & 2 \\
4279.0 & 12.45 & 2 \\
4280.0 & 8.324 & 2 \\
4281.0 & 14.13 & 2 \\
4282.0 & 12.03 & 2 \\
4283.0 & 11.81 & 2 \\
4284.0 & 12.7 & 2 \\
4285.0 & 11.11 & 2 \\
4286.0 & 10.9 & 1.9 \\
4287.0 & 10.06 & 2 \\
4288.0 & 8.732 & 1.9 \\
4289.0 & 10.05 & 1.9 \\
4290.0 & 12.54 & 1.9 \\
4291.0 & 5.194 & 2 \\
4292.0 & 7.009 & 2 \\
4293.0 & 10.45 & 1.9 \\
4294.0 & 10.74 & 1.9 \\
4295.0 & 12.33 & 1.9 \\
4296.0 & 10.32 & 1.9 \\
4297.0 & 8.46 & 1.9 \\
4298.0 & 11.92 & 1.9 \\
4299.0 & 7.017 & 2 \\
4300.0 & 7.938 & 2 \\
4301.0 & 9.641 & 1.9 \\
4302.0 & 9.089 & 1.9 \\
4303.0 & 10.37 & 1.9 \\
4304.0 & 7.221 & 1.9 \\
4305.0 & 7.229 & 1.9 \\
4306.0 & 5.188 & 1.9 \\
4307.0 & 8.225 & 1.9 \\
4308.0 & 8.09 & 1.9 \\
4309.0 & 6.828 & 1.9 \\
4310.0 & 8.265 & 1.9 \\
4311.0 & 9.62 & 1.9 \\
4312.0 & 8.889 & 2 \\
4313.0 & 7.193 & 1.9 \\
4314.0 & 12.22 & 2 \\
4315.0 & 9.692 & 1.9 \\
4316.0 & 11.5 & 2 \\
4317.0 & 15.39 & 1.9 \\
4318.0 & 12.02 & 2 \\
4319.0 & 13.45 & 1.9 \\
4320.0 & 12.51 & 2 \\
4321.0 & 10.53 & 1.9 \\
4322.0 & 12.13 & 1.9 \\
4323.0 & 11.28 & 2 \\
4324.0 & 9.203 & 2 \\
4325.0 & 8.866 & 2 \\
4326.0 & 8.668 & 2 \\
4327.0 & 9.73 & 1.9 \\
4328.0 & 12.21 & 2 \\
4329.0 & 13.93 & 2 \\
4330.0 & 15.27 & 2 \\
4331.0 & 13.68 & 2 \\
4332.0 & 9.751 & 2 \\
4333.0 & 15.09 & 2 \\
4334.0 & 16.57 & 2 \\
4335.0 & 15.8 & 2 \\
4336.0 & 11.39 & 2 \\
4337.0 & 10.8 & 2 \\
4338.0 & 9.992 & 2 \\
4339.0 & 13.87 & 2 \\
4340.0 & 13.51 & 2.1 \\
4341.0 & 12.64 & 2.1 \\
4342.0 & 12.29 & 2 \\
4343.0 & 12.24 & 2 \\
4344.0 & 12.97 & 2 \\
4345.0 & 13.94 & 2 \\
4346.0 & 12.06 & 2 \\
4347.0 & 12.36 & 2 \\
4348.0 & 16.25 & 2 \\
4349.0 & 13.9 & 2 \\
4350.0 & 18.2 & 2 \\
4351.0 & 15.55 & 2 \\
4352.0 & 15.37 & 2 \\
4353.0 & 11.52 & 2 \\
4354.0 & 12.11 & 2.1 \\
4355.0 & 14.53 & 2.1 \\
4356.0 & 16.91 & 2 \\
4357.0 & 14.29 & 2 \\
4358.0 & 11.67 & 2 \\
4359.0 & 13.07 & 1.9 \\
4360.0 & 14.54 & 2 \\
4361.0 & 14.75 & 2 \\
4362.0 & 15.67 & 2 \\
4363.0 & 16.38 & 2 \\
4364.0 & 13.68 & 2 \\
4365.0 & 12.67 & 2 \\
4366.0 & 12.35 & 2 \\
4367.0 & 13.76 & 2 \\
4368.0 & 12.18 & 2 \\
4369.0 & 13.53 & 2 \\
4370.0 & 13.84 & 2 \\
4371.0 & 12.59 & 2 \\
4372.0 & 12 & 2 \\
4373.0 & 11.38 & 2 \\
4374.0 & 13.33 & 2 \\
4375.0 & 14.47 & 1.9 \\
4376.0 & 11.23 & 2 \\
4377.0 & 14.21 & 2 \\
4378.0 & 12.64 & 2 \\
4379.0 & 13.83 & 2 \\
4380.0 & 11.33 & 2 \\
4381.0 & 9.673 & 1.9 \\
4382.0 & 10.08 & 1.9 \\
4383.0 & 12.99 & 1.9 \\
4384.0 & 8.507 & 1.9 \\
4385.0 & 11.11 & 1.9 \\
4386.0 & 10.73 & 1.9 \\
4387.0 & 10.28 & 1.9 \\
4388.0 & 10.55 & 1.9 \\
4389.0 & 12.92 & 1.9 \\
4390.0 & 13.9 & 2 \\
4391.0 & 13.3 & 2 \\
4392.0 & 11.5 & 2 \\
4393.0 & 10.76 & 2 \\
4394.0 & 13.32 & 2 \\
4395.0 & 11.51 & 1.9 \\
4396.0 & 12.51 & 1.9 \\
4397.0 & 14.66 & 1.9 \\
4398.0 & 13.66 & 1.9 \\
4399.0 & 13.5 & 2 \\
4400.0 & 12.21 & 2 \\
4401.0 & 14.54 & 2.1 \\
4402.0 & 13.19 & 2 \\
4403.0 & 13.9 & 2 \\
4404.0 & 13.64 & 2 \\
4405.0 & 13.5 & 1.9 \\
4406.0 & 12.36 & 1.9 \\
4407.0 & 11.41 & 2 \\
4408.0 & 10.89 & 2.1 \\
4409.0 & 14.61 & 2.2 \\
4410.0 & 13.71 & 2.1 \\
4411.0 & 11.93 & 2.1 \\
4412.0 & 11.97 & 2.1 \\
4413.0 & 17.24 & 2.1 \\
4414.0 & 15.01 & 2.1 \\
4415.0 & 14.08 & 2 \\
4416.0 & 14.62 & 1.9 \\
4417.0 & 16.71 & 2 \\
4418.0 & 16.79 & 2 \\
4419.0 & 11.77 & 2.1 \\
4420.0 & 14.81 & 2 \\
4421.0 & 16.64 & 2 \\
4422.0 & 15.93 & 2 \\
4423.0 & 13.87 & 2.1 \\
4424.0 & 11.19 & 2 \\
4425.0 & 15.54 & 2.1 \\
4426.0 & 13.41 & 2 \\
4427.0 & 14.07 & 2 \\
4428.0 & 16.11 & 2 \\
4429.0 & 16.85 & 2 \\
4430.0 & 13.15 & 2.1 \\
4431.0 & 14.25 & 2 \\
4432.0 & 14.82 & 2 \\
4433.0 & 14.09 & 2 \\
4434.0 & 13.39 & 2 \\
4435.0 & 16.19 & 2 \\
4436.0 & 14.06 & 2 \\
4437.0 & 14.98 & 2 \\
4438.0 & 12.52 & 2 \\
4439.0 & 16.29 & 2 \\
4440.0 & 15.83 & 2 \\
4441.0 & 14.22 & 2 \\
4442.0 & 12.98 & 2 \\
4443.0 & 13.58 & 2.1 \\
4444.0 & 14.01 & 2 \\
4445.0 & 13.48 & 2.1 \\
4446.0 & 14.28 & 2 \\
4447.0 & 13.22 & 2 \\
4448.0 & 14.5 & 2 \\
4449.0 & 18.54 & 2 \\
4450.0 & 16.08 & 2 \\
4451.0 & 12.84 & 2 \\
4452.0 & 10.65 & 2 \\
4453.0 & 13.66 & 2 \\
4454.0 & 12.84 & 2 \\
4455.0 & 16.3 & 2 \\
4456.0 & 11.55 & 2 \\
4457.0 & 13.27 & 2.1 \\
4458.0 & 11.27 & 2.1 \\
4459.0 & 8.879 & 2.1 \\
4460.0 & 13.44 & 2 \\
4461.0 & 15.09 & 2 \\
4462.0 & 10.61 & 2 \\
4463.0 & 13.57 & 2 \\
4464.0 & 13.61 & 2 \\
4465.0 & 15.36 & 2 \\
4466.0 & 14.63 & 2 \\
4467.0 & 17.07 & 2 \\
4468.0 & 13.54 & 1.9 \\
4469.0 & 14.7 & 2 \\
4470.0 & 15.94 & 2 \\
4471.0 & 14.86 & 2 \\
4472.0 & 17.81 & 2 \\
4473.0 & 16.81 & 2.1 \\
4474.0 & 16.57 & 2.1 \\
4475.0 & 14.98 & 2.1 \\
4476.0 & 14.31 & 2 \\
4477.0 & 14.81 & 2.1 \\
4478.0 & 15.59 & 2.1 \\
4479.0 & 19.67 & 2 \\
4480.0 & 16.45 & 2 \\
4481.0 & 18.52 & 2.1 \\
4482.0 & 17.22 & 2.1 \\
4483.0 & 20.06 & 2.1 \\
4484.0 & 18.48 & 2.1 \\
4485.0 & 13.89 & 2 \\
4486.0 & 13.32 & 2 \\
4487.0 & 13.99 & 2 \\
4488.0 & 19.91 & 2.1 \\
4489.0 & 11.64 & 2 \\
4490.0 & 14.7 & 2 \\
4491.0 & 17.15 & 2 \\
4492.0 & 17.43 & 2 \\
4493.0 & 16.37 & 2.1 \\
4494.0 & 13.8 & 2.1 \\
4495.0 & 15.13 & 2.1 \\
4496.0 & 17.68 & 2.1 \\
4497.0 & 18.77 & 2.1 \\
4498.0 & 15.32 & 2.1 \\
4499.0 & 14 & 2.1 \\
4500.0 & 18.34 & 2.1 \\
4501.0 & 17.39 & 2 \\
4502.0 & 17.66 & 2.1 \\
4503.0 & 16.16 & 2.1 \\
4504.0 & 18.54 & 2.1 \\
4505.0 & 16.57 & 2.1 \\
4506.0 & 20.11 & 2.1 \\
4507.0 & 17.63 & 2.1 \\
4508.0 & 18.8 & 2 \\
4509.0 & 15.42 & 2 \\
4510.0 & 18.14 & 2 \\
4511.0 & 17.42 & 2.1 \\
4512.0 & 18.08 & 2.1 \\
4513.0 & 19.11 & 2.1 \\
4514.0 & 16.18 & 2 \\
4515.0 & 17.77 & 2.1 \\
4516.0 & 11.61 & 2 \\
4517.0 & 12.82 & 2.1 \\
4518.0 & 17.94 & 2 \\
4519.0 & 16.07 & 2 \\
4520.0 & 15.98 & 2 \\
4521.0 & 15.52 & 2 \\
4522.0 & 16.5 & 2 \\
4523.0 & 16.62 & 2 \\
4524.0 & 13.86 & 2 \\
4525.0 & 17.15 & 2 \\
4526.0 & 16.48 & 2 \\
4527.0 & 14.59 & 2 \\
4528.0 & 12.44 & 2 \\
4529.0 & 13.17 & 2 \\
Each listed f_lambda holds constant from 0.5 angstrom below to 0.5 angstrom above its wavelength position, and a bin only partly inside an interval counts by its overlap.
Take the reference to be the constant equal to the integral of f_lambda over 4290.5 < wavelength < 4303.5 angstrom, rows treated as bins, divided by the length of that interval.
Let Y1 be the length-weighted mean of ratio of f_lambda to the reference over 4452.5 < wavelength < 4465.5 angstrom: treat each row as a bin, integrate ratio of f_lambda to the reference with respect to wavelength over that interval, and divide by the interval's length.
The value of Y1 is 1.4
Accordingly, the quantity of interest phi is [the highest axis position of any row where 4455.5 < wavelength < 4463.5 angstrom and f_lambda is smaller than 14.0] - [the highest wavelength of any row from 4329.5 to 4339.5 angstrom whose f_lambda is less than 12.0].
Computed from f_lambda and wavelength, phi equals 125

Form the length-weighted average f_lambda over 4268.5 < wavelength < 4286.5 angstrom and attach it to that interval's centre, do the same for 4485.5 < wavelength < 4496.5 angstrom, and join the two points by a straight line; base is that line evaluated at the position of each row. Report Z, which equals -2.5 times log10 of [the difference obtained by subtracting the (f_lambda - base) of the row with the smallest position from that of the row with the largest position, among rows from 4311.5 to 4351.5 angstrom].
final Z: -1.9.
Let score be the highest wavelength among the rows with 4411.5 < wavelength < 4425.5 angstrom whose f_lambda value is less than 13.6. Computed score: 4424.0 angstrom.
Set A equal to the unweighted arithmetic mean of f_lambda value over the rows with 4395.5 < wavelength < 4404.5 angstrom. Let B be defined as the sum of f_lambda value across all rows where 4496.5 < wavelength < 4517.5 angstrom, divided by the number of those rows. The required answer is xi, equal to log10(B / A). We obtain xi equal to 0.10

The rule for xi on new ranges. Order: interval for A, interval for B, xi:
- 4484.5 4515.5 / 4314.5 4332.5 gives -0.16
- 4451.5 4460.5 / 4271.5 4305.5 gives -0.10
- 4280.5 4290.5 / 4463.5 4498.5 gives 0.15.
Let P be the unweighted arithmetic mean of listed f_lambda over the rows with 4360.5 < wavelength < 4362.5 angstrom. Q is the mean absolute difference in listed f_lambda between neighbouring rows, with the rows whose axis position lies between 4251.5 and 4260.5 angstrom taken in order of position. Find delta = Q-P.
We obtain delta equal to -12.8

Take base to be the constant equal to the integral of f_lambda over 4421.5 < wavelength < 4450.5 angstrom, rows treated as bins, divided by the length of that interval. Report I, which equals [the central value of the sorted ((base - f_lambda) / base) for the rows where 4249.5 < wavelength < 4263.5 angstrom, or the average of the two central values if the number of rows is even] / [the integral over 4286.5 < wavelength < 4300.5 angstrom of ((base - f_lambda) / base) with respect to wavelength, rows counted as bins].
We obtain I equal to 0.05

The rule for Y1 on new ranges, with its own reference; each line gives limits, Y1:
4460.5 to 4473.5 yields 1.6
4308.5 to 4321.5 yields 1.1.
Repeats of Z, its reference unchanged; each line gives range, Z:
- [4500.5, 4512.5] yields 0.9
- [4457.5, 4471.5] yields -1.3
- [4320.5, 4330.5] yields -1.6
